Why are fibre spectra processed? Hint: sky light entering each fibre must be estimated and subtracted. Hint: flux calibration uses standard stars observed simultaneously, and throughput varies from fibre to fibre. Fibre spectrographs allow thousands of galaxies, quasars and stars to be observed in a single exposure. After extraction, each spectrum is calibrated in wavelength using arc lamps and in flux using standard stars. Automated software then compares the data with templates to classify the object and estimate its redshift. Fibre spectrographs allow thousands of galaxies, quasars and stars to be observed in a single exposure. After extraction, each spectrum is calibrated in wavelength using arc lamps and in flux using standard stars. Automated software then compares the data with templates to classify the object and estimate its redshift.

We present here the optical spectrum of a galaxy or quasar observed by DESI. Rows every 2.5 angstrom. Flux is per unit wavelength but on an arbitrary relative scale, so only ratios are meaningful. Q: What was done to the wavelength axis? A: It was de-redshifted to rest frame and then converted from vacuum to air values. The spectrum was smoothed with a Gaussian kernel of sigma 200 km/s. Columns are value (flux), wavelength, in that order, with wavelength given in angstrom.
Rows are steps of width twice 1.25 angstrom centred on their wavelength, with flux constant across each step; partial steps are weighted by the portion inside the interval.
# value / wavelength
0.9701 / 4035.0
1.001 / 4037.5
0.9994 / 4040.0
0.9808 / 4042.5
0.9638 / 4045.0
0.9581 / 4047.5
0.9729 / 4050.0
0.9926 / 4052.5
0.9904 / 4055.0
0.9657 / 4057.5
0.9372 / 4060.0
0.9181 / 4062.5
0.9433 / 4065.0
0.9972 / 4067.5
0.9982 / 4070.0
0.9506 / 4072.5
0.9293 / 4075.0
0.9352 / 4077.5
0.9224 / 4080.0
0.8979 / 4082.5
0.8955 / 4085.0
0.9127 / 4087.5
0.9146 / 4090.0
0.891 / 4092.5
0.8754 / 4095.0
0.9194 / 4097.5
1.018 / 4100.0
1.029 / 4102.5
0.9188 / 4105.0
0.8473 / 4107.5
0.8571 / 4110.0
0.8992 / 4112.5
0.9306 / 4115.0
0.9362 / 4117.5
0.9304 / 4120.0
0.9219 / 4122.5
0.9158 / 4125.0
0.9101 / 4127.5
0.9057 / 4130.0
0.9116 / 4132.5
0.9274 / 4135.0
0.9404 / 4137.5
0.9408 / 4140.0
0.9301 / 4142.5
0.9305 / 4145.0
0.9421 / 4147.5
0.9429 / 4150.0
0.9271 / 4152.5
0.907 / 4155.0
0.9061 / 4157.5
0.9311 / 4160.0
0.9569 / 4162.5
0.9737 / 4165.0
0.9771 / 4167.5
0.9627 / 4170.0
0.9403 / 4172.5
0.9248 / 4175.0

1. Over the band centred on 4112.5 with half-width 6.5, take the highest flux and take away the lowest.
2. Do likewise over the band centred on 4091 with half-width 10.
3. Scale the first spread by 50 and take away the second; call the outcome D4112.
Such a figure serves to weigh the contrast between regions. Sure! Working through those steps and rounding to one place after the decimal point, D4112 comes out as 4.3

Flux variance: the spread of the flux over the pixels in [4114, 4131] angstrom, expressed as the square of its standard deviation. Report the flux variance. 0.0001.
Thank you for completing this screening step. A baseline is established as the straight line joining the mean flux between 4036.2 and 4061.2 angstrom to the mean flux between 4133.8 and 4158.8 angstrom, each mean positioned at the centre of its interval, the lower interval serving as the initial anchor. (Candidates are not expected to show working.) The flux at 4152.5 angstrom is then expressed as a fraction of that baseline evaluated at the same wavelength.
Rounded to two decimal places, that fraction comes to 1.00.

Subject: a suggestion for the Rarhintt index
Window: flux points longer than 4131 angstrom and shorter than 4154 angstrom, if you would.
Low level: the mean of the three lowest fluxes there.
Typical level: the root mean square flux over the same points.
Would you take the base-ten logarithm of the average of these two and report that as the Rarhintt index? -0.033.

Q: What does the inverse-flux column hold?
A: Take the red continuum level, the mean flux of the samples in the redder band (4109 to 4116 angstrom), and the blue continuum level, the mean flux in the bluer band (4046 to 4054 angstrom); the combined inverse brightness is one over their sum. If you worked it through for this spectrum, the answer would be 0.535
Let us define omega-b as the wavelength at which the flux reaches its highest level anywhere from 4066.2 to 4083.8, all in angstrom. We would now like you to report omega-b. 4070.0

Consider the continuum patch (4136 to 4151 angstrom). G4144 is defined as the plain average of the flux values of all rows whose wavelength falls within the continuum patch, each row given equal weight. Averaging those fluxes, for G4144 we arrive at 0.94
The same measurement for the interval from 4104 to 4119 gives 0.90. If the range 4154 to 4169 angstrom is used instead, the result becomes 0.94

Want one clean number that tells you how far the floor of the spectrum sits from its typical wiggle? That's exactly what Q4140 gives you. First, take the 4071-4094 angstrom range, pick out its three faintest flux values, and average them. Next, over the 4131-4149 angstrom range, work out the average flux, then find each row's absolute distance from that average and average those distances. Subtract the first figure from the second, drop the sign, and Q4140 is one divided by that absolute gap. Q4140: 1.13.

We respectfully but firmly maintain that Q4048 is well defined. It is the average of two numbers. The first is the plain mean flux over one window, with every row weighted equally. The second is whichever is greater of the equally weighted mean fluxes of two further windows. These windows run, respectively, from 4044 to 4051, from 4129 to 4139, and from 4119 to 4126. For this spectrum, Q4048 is 0.944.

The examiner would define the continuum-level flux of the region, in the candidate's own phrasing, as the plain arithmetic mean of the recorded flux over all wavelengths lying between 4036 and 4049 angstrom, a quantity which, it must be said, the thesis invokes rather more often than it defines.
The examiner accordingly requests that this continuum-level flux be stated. 0.98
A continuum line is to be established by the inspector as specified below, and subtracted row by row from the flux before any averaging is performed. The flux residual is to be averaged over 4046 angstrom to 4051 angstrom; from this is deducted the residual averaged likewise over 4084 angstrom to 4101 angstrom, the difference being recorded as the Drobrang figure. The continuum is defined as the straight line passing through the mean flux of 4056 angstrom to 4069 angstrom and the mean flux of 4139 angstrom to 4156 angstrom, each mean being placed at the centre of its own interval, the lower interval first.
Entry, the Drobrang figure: 0.037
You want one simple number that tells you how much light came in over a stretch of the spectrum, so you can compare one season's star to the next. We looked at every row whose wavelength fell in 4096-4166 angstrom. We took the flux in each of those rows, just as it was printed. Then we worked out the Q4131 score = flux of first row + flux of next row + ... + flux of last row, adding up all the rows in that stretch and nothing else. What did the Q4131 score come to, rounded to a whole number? 26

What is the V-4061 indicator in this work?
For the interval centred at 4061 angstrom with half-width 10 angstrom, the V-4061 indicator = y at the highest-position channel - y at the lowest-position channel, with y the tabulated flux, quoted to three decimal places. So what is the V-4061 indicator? 0.006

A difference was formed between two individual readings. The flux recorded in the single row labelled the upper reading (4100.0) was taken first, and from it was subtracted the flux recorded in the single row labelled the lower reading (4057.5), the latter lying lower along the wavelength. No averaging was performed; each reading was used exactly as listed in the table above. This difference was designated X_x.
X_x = 0.05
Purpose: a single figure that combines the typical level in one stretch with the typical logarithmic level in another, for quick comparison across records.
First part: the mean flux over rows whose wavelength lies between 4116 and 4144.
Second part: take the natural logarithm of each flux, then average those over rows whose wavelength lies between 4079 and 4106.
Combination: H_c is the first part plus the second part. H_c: 0.847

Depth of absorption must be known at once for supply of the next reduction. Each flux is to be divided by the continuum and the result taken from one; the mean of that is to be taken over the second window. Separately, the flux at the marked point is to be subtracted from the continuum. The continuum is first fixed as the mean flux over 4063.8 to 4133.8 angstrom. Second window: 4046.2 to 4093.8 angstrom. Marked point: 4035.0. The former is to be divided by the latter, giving 0.43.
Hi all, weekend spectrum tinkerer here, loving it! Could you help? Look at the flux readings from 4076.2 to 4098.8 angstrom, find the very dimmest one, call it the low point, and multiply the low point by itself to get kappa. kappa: 0.77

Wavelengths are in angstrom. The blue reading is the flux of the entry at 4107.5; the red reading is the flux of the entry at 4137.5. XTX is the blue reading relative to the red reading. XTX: 0.90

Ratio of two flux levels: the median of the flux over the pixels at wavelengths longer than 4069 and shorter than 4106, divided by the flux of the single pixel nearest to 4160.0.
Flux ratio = 0.99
